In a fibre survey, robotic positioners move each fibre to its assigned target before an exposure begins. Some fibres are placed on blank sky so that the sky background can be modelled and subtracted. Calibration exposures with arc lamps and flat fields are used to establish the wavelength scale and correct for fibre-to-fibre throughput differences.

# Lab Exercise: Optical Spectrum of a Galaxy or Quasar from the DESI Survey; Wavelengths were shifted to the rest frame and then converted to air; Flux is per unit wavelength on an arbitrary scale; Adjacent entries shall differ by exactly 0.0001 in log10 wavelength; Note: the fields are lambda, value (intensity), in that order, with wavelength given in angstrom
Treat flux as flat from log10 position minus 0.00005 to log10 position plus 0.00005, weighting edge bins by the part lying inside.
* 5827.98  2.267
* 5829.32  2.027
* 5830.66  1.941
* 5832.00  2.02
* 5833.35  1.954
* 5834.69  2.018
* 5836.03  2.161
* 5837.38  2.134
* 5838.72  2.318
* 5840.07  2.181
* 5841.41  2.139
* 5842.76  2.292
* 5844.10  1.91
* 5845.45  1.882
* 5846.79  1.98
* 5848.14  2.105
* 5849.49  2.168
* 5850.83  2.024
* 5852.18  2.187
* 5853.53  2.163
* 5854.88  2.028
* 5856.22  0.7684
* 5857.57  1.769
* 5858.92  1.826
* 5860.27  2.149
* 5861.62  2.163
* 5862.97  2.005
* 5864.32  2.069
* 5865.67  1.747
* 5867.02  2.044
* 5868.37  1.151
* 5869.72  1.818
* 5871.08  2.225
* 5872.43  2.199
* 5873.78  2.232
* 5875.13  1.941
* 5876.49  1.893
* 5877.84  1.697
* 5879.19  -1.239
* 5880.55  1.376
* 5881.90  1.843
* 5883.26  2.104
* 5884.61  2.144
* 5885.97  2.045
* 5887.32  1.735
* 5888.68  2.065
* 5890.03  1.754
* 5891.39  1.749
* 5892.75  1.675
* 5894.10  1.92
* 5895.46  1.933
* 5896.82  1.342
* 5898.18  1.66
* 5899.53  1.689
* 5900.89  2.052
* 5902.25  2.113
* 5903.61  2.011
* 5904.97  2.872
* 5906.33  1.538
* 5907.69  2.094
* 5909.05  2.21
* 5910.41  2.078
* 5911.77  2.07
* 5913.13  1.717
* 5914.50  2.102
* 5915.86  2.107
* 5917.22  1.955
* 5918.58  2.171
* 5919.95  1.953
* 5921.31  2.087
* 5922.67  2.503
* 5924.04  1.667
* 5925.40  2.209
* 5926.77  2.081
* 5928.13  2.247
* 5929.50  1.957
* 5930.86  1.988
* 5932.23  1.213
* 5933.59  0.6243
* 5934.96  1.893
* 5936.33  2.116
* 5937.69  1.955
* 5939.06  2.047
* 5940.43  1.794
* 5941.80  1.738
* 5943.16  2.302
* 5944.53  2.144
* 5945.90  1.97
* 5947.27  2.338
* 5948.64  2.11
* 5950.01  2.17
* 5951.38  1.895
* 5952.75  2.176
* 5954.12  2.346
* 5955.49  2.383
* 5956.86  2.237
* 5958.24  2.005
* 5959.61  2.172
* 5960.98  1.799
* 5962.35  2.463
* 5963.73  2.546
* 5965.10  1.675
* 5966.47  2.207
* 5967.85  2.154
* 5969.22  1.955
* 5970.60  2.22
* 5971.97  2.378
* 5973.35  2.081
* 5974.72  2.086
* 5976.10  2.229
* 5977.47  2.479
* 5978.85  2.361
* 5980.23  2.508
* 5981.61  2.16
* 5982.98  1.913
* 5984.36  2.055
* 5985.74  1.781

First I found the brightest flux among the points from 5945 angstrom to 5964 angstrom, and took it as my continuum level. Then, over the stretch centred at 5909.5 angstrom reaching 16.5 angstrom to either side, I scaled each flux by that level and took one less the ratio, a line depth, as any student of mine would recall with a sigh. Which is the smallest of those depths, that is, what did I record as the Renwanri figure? -0.13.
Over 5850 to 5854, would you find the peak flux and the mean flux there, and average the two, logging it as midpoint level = 2.16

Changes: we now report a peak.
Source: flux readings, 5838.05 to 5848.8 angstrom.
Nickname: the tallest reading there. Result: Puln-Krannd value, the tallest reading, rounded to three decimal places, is 2.318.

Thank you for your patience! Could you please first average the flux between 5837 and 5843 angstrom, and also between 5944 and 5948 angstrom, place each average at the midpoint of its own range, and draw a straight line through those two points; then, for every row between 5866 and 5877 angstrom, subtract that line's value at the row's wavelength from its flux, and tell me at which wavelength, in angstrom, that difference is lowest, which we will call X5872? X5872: 5868.37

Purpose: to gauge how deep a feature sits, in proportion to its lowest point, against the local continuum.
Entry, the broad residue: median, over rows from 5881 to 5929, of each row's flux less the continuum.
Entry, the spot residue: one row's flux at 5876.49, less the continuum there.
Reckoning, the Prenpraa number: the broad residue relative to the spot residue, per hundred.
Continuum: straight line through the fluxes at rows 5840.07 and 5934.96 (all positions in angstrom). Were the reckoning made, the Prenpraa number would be -18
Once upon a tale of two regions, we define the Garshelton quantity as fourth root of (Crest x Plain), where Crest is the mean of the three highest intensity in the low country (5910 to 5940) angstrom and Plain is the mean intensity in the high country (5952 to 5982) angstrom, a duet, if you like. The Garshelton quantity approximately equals 1.50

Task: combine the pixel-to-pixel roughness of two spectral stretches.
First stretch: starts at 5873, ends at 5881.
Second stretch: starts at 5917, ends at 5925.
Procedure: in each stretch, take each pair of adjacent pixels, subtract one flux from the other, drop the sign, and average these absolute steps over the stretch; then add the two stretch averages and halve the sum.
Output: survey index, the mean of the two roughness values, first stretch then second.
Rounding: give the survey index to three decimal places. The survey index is 0.791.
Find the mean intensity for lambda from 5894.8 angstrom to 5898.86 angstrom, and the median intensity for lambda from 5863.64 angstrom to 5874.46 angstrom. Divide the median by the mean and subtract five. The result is -3.75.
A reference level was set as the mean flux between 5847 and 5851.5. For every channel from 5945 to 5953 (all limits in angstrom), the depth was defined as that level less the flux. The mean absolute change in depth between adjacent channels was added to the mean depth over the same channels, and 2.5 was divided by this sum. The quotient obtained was 11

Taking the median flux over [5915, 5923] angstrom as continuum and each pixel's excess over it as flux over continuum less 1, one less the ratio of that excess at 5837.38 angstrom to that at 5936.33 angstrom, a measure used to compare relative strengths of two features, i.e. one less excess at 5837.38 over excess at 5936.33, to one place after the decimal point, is -0.9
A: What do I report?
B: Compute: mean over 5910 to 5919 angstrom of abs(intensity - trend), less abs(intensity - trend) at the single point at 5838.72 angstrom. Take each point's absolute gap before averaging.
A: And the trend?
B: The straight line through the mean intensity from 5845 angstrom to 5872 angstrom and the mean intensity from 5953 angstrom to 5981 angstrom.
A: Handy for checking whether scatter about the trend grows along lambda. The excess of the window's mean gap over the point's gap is -0.4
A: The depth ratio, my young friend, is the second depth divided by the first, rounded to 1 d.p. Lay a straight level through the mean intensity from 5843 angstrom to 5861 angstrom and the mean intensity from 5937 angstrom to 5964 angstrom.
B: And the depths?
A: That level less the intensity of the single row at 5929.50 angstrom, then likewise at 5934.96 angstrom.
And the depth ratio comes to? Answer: 1.6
